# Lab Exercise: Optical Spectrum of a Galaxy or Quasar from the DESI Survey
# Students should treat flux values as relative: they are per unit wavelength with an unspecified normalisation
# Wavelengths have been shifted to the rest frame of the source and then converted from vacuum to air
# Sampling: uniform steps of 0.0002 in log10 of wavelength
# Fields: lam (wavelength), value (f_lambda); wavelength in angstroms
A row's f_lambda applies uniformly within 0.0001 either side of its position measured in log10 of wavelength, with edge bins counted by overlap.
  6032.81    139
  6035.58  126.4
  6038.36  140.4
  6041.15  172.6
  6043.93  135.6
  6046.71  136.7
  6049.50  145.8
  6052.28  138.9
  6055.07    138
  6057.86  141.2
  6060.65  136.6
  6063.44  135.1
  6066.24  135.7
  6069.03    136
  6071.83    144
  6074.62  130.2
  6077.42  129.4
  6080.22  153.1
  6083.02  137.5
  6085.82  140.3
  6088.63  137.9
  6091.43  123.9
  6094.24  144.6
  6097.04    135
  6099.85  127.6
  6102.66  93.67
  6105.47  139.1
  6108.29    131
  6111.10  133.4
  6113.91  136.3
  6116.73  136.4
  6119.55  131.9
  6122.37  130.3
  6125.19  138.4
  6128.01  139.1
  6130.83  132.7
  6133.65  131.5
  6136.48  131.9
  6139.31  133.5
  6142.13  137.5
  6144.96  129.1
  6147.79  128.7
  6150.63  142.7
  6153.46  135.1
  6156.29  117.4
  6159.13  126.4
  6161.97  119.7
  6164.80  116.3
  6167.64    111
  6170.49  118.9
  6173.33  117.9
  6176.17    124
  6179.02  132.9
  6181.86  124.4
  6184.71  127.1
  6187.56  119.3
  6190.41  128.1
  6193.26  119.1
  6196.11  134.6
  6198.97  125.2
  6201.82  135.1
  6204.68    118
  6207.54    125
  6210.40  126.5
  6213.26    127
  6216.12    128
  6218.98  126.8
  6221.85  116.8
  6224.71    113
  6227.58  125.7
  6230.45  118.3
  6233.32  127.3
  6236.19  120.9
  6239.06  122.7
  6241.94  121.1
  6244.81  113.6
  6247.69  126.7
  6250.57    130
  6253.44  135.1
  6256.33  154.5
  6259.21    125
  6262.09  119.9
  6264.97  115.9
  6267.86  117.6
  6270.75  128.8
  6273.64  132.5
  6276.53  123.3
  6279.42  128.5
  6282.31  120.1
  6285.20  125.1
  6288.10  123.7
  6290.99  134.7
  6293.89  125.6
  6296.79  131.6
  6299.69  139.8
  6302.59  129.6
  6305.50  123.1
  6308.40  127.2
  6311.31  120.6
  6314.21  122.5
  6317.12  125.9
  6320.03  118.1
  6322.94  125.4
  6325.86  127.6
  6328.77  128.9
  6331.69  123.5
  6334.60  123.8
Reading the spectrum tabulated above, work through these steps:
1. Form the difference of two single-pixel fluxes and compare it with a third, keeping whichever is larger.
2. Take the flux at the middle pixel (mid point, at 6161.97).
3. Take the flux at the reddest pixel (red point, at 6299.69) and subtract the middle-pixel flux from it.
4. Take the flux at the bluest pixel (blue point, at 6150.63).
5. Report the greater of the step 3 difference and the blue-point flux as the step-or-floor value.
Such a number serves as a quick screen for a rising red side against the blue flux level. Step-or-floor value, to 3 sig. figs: 143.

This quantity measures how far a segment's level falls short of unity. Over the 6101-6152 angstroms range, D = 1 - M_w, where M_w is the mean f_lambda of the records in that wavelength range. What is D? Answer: -131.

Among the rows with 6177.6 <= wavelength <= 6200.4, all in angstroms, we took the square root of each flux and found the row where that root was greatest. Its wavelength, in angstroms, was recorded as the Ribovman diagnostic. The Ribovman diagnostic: 6196.11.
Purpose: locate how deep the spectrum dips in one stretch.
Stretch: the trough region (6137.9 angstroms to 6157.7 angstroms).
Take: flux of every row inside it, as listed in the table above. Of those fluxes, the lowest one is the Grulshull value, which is 117.4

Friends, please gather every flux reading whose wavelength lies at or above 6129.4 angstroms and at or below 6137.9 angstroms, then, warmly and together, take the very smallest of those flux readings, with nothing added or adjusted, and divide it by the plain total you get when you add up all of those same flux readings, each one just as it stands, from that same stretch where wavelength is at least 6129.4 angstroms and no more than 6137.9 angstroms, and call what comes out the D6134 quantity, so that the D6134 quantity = 0.332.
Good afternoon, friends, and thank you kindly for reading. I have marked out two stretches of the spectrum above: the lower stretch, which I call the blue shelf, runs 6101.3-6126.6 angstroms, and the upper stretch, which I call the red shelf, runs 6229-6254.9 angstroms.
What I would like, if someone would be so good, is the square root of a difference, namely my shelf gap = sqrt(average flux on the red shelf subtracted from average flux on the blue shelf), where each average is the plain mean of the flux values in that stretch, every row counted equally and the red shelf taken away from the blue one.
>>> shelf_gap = 2.5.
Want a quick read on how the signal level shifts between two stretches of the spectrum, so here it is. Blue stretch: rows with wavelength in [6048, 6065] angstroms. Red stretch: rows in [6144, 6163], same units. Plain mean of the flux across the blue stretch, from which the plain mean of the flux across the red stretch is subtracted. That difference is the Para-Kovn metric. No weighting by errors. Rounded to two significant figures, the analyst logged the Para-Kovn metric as 11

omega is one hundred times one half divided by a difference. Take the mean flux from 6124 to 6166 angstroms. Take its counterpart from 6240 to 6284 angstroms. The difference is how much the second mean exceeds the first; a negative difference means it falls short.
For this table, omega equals -11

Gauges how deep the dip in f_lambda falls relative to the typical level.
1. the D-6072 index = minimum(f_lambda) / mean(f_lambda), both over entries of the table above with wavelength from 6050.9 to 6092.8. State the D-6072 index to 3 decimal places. 0.903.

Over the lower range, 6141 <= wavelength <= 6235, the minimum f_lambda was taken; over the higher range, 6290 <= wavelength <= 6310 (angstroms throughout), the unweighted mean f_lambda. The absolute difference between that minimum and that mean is 19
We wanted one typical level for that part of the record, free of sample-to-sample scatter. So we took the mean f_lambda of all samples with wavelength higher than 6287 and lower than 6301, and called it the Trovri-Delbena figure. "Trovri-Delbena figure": 131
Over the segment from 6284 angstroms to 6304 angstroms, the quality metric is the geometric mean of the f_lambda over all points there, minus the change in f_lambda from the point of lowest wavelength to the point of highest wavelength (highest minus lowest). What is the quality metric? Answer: 125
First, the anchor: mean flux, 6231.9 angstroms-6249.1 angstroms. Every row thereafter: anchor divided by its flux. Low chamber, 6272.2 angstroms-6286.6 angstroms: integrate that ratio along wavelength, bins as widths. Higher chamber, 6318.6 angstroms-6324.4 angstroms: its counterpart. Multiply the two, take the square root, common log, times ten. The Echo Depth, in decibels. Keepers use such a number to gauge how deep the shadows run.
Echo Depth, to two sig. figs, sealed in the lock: 9.6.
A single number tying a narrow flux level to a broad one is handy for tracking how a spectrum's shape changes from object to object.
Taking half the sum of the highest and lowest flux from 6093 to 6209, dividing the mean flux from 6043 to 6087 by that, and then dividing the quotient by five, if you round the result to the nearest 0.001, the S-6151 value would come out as 0.232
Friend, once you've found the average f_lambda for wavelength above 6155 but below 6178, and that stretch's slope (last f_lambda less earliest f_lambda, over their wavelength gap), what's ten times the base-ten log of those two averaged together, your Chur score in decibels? 17.76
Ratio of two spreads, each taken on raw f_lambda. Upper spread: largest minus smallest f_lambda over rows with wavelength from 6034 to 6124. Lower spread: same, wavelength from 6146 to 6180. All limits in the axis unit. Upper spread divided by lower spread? 2.5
